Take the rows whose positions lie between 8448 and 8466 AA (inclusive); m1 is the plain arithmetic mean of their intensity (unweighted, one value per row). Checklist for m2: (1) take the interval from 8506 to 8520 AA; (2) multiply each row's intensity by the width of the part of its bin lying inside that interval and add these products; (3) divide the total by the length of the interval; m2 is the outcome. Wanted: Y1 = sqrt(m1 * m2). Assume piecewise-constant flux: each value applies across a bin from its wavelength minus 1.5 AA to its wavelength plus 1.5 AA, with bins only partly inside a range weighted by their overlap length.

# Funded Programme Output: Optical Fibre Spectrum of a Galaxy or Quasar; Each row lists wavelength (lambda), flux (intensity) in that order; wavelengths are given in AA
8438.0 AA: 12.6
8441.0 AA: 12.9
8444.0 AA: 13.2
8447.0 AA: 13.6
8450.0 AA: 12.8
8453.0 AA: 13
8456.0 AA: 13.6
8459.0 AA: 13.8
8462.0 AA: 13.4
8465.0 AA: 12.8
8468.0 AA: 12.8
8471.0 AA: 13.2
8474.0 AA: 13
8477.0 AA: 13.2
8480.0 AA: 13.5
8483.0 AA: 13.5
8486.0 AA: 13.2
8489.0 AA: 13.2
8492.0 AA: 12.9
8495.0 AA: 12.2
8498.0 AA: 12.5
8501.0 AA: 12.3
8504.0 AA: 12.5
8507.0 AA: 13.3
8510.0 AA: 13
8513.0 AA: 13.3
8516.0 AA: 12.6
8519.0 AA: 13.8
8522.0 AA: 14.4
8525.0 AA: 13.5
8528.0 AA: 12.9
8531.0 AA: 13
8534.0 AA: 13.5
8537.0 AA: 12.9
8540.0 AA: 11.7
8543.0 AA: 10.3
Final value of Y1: 13.2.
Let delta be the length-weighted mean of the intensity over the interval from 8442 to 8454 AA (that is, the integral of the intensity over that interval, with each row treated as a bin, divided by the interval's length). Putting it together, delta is 13.1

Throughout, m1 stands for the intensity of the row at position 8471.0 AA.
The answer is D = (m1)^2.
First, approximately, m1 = 13.2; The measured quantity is 174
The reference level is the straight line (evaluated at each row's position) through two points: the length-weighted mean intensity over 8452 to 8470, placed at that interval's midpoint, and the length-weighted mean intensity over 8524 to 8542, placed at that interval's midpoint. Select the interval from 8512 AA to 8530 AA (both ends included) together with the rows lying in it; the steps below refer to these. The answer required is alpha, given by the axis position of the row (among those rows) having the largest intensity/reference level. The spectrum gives 8522.0 AA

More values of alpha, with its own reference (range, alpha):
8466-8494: 8483.0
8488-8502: 8489.0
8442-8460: 8459.0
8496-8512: 8507.0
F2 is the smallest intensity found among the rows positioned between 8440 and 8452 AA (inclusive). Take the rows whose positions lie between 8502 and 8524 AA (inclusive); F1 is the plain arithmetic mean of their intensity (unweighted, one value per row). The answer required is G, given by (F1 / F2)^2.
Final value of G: 1.08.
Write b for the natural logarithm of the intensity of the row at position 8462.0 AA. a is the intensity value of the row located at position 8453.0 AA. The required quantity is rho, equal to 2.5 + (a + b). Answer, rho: 18.1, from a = 13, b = 2.60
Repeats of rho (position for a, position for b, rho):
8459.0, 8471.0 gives 18.9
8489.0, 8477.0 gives 18.3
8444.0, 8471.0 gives 18.3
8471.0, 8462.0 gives 18.3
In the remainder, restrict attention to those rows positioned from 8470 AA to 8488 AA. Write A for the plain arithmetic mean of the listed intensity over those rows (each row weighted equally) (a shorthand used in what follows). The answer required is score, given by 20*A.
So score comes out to 265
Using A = 13.3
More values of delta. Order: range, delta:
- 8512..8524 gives 13.5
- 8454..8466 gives 13.4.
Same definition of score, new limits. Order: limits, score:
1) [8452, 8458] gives 266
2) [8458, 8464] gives 272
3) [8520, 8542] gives 263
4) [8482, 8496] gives 260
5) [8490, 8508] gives 252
